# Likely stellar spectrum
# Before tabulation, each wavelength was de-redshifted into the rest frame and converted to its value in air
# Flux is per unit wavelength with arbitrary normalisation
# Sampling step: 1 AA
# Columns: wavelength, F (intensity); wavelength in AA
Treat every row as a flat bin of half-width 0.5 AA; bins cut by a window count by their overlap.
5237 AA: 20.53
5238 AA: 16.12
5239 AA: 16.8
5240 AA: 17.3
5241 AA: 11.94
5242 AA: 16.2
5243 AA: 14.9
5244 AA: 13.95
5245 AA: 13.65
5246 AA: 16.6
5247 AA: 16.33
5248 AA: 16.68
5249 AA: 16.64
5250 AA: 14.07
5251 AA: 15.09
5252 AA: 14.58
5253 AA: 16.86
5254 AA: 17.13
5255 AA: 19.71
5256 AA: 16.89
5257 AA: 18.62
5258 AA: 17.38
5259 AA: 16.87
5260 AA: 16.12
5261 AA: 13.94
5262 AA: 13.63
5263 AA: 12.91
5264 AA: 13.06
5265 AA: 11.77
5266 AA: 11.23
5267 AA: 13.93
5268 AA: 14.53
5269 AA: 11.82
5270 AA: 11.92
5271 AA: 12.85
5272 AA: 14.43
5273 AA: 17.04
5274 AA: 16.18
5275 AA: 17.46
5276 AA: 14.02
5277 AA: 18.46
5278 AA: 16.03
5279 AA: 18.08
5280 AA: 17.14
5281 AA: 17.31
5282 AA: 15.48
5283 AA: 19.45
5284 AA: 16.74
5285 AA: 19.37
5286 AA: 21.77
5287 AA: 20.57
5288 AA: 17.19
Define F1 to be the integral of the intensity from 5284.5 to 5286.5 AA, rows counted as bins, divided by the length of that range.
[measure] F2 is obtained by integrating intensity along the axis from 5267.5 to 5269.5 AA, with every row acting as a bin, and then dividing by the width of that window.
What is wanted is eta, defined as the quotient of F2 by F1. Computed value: 0.640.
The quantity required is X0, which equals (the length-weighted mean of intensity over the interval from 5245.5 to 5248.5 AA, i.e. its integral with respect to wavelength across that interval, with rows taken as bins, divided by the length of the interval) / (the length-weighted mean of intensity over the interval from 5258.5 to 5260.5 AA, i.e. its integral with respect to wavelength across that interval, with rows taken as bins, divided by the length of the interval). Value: 1.00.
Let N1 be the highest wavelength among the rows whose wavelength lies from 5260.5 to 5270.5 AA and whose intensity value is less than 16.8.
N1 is 5270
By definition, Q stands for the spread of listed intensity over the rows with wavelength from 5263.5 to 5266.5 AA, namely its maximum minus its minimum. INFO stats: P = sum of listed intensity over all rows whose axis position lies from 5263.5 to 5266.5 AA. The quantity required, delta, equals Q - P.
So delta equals -34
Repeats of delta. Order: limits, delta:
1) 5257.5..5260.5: -49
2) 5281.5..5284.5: -48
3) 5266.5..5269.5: -38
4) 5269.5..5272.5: -37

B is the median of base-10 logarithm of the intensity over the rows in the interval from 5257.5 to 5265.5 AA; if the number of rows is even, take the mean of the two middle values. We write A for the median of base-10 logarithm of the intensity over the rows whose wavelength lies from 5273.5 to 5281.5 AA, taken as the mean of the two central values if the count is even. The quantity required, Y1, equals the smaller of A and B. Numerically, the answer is 1.14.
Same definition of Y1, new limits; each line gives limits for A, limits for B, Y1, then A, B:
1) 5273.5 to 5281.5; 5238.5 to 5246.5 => 1.19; 1.24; 1.19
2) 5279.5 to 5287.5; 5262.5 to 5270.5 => 1.09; 1.26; 1.09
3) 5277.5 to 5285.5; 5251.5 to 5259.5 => 1.23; 1.24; 1.23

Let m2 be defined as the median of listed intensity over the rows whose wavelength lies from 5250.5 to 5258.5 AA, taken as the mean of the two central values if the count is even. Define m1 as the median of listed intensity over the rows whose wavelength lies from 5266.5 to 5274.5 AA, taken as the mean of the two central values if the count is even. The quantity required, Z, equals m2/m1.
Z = 1.20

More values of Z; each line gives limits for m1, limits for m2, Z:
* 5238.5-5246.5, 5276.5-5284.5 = 1.11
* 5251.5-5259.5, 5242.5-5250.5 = 0.92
